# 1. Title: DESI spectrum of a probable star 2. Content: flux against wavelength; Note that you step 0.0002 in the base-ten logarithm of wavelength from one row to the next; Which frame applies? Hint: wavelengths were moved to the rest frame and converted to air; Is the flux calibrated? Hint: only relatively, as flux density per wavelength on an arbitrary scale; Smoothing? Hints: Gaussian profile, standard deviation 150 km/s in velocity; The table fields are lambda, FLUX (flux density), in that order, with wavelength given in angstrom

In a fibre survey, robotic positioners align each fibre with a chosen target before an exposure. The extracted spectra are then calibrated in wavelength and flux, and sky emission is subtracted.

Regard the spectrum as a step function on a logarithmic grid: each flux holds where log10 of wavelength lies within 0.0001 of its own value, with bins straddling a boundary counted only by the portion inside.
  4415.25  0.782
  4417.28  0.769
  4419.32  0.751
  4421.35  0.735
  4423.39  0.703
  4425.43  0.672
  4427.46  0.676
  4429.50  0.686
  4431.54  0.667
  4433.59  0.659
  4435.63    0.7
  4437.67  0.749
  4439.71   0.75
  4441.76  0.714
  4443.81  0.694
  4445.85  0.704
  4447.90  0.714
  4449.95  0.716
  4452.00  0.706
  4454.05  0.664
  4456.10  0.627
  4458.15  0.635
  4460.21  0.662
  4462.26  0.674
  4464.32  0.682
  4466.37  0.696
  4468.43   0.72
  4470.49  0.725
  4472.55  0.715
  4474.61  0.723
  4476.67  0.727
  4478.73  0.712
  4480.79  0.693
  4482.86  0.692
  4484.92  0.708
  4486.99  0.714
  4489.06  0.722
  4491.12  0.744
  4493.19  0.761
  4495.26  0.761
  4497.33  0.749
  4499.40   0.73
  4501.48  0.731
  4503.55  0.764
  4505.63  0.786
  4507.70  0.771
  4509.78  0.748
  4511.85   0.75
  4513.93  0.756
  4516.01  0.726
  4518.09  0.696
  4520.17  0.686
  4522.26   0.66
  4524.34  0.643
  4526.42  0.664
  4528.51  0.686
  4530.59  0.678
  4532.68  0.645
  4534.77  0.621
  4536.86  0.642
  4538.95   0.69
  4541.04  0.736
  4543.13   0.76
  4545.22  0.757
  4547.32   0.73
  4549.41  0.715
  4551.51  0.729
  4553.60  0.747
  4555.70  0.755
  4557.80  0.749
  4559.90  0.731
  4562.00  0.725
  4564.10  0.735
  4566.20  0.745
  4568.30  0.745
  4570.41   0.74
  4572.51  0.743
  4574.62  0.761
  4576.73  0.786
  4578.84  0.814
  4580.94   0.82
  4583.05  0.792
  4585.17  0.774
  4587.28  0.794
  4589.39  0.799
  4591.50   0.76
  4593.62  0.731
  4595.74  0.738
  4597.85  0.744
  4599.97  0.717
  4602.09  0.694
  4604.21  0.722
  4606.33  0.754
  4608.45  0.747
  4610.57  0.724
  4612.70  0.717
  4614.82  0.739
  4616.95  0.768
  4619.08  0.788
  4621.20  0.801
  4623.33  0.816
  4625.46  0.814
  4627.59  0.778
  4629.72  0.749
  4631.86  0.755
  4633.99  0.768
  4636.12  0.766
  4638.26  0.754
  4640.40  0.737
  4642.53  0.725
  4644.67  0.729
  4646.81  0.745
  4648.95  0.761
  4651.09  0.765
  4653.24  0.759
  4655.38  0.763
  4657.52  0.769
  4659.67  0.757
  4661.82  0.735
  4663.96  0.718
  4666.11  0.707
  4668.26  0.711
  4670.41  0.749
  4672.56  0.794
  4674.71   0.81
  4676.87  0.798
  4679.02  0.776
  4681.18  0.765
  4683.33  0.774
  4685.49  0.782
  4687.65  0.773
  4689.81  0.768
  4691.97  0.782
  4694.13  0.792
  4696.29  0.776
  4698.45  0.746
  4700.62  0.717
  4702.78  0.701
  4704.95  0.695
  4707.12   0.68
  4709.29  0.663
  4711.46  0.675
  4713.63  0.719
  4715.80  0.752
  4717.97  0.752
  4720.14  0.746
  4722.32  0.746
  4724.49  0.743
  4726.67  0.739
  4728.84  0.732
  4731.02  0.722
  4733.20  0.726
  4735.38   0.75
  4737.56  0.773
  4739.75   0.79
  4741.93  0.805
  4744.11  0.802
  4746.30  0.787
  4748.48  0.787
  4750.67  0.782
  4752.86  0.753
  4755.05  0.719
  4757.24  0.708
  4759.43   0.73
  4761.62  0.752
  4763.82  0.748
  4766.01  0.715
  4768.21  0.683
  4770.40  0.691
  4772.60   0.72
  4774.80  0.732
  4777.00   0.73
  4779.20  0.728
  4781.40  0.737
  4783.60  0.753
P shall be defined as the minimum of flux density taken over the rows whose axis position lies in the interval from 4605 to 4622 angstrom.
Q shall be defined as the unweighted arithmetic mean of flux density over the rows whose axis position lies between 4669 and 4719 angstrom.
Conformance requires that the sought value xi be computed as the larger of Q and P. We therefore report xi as 0.75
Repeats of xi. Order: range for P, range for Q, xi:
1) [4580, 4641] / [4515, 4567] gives 0.71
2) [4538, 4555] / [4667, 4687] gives 0.77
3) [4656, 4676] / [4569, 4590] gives 0.78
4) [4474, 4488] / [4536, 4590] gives 0.75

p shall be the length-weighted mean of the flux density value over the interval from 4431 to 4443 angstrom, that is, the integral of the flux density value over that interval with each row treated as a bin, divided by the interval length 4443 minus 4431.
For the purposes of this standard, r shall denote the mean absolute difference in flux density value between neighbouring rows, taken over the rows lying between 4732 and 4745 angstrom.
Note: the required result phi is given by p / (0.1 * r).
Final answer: 431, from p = 0.707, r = 0.0164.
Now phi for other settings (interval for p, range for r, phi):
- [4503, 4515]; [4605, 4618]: 433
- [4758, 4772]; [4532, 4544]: 221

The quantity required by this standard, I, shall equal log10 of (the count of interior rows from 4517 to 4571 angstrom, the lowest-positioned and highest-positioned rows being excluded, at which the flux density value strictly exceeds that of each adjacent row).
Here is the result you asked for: 0.5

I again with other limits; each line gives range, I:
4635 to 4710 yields 0.7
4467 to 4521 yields 0.6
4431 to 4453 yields 0.3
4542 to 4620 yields 0.7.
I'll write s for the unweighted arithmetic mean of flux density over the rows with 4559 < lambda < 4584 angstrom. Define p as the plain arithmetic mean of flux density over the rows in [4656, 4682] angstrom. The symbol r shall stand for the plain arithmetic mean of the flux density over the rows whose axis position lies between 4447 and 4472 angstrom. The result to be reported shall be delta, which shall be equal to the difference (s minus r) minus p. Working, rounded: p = 0.76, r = 0.69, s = 0.761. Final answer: -0.681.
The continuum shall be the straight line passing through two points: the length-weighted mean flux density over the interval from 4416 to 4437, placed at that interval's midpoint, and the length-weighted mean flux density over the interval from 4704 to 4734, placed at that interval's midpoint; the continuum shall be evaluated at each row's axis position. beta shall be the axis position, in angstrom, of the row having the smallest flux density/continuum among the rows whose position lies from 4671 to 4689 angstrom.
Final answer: 4681.18 angstrom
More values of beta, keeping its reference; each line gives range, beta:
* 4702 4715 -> 4709.29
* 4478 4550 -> 4534.77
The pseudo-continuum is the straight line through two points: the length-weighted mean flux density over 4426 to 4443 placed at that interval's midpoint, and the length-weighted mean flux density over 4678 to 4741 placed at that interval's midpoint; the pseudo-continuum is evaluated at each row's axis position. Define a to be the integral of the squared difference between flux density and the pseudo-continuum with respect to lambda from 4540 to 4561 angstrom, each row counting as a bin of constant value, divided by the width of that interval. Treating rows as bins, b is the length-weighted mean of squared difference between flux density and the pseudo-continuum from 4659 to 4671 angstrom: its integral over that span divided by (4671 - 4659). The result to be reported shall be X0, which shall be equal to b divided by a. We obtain 0.6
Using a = 0.0007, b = 0.0004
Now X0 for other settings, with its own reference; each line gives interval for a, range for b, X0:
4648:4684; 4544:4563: 0.4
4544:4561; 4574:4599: 5.6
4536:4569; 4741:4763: 1.4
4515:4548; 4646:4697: 0.6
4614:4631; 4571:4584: 1.3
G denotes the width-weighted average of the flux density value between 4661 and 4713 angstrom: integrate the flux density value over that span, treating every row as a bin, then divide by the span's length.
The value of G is 0.745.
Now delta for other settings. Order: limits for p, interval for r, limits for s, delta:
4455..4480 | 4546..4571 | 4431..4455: -0.726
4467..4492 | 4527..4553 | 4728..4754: -0.648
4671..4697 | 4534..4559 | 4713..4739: -0.760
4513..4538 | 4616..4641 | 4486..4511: -0.701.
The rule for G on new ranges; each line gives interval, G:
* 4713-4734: 0.739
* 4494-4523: 0.737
